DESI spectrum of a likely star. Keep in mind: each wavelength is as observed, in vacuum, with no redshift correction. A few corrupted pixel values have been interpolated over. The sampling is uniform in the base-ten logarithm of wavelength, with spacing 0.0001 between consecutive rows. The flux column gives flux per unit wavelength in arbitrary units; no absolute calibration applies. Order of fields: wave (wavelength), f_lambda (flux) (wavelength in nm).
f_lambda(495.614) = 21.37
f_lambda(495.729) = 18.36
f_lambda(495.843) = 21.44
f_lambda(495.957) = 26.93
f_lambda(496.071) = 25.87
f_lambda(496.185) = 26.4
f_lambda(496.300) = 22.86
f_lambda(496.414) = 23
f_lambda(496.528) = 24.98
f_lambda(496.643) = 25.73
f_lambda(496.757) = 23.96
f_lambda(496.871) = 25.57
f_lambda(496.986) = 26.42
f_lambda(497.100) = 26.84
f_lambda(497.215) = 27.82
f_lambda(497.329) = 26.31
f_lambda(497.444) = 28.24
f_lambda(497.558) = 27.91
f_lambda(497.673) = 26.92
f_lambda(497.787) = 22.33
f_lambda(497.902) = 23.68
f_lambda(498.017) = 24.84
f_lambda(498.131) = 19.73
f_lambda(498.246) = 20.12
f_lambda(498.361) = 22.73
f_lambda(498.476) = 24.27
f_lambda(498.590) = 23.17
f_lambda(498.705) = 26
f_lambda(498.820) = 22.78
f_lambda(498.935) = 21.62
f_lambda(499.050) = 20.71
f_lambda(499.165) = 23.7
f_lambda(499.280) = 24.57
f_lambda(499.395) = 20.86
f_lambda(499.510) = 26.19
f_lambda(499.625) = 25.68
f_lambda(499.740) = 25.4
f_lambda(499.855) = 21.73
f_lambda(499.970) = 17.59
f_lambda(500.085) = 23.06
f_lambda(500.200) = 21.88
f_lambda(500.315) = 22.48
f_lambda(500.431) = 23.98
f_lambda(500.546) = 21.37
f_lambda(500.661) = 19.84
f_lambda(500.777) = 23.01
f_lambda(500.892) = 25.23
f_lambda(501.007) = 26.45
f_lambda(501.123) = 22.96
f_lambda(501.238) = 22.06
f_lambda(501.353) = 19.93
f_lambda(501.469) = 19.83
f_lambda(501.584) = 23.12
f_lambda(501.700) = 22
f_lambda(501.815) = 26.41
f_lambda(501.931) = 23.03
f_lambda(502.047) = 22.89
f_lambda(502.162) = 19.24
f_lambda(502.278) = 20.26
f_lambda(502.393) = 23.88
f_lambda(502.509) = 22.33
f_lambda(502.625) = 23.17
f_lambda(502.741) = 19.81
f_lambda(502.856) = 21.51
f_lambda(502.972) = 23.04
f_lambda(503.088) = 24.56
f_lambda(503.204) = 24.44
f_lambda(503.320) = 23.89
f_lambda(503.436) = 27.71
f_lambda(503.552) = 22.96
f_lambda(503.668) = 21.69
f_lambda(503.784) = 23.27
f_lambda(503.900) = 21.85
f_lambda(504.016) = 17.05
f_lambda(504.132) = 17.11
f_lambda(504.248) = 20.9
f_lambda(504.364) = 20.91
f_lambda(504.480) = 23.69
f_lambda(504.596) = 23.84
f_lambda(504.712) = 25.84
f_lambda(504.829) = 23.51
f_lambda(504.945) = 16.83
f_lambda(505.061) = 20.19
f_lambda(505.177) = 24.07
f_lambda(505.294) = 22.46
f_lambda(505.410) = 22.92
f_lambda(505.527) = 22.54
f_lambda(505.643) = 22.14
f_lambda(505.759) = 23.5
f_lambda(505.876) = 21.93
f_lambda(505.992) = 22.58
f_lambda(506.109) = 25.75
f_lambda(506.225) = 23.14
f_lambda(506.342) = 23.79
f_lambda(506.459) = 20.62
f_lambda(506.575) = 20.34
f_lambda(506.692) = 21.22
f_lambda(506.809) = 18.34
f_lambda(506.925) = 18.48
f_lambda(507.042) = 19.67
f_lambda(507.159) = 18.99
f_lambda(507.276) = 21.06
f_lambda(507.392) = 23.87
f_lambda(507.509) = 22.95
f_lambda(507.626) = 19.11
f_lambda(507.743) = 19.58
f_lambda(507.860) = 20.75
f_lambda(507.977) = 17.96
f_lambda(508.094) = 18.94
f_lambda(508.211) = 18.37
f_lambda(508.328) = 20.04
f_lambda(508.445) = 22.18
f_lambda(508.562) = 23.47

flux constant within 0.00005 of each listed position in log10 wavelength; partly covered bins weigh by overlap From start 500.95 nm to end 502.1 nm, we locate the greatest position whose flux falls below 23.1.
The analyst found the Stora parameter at 502.047 nm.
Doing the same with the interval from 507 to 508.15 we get 508.094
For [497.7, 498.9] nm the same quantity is 498.820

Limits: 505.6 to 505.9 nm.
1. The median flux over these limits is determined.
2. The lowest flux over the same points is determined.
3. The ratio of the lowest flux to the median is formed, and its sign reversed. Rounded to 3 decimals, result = -0.991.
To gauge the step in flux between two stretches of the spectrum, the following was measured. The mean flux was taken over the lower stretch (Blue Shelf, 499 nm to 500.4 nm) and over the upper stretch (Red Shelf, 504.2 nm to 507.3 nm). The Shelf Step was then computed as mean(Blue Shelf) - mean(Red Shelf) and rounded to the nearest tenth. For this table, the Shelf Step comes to 1.0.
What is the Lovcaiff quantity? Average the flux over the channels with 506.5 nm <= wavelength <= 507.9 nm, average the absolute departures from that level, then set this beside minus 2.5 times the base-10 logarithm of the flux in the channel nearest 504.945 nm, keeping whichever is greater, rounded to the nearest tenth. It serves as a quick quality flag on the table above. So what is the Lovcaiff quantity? 1.3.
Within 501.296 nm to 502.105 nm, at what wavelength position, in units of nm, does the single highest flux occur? 501.815 nm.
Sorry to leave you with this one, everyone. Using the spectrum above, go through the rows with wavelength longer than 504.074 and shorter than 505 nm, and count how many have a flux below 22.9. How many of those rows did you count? 4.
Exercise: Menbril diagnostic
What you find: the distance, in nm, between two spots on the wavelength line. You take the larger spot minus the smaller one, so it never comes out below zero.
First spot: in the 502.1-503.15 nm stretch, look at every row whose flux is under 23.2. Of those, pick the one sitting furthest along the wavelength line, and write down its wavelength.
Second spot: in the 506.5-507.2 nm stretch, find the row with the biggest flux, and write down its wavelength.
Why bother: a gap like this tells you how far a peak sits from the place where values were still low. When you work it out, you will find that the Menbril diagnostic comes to 3.72 nm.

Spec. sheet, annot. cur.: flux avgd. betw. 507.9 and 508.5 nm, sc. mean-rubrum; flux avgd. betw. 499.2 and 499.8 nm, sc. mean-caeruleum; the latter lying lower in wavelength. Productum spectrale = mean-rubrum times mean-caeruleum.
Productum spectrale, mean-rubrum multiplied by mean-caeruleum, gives 478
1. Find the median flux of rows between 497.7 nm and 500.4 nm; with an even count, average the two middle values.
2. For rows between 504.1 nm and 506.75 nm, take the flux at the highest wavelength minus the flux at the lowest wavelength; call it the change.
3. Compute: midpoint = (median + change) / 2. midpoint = 13.4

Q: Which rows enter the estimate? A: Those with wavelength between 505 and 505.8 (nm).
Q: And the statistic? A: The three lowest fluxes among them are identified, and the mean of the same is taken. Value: 21.6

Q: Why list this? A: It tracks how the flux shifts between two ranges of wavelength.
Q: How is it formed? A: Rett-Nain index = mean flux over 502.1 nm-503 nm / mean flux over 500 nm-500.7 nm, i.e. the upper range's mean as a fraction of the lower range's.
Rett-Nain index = 0.98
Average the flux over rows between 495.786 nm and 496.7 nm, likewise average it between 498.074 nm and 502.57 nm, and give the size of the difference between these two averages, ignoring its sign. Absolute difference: 2.0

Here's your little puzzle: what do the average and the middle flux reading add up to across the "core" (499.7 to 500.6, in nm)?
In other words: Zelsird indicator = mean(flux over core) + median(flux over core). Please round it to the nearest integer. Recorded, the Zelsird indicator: 44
